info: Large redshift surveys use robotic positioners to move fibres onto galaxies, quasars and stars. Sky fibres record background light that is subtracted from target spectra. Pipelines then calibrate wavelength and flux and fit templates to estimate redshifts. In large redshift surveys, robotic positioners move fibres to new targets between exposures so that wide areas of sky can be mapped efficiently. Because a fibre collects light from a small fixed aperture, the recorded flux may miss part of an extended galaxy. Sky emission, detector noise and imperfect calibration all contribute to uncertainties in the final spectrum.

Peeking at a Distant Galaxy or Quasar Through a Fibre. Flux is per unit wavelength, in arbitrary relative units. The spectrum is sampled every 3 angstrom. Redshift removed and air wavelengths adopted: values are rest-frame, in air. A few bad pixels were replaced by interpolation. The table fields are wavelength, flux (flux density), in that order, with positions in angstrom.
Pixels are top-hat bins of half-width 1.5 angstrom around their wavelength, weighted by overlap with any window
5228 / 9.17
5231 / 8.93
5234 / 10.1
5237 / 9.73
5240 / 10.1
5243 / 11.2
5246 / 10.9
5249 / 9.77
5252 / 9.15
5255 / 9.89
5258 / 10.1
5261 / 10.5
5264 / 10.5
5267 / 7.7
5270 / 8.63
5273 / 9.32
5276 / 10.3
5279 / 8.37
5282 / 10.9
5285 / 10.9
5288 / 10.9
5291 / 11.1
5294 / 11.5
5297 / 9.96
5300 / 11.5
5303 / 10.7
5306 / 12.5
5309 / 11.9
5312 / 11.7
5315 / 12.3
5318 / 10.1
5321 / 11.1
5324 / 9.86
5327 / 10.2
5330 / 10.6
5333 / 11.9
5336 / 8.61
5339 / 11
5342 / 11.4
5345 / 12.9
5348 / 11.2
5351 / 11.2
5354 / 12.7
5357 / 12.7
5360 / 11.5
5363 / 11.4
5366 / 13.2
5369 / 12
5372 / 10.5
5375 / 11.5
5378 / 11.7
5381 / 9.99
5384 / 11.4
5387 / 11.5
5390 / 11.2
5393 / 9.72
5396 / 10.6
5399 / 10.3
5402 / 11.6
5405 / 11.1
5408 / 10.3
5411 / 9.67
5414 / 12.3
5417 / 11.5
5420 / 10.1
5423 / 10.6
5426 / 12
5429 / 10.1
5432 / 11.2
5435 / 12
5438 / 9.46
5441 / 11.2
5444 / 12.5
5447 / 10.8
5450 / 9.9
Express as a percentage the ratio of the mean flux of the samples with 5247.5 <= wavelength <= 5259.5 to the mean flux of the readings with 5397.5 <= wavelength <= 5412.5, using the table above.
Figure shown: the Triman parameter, 92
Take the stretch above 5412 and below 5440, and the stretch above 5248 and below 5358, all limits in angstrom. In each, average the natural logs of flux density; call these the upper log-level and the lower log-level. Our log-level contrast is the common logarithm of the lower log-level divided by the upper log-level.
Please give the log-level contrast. -0.01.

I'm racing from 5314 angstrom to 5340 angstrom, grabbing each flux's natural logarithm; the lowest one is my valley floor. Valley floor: 2.15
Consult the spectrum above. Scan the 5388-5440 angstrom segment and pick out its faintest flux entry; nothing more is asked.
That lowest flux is 9.46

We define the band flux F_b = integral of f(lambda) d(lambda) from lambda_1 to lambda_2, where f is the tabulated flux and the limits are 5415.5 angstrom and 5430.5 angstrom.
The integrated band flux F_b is 163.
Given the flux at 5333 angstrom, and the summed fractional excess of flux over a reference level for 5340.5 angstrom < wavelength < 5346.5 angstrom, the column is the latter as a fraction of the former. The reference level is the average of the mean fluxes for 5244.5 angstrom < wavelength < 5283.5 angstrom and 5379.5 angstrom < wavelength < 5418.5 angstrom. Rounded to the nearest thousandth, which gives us 0.031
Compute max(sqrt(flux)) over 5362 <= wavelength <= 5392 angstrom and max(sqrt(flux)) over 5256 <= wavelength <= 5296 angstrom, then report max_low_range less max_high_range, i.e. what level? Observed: -0.24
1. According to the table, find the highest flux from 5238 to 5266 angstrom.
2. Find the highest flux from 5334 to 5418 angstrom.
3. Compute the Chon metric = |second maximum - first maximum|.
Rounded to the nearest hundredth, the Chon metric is 2.00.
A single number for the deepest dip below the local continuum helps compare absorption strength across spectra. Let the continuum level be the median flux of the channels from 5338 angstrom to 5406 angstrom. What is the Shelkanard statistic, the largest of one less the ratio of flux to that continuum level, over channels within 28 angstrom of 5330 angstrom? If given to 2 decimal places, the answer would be 0.24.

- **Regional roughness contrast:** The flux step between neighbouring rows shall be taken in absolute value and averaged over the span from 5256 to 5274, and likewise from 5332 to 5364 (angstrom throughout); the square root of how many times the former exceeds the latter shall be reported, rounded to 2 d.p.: 0.89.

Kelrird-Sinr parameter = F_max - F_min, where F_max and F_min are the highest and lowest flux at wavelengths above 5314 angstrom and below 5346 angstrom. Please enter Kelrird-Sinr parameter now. 4.3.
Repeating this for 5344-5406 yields 3.5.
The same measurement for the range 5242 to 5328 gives 4.8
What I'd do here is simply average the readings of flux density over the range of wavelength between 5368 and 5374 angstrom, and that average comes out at 11.2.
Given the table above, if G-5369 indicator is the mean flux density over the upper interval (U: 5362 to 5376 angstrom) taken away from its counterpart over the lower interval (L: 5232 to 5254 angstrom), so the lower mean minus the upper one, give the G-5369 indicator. -1.6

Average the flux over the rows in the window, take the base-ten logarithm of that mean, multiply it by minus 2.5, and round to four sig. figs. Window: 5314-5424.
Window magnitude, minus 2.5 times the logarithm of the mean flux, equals -2.615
